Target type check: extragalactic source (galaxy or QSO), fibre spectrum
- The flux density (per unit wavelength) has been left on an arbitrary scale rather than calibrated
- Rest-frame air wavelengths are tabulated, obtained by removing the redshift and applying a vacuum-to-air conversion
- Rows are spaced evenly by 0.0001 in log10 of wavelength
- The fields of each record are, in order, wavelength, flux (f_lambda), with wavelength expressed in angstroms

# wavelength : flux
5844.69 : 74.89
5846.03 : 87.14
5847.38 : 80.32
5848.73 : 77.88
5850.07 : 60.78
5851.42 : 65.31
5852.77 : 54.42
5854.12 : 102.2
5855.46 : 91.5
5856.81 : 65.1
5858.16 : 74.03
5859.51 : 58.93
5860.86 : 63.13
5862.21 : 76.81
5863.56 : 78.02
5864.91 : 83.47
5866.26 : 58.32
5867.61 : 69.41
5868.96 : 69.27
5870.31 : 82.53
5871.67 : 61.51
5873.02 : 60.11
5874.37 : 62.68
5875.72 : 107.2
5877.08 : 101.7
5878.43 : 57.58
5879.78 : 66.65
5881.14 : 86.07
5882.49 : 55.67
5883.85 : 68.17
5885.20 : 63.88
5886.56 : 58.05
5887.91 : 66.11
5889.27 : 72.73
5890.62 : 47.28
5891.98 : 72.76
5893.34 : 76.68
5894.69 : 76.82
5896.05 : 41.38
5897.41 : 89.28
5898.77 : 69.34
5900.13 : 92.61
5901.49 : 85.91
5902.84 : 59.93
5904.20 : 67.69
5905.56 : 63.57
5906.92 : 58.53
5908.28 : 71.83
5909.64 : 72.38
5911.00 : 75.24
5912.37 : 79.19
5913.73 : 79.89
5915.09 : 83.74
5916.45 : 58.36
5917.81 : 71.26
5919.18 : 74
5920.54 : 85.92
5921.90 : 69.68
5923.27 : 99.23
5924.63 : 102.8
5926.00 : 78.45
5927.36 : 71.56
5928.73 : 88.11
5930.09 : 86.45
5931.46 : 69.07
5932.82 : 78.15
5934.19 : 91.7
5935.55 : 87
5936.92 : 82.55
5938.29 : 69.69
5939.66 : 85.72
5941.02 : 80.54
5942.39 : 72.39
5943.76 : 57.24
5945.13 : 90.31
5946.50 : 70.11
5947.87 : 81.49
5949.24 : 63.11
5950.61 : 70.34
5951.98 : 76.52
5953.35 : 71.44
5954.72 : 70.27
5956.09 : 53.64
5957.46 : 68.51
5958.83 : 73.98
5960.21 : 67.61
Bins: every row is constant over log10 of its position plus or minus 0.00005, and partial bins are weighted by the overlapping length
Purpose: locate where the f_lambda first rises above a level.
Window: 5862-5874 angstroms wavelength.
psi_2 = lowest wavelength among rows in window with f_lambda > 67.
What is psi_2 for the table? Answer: 5862.21 angstroms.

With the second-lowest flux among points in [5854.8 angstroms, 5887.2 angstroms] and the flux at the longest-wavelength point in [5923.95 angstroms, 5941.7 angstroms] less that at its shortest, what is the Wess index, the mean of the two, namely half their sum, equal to 18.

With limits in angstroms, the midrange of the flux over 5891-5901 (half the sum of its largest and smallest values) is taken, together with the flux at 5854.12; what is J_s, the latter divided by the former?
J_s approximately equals 1.5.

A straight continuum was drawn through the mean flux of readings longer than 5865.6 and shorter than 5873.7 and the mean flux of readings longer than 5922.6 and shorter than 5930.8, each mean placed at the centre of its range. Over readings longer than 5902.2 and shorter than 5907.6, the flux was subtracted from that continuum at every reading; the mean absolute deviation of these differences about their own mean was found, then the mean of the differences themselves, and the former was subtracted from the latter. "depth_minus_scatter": 14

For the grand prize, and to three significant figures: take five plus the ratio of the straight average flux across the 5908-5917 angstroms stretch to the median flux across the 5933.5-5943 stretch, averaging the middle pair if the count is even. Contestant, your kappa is 5.90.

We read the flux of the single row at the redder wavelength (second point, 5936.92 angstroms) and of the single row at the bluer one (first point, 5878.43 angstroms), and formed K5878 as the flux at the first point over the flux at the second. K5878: 0.7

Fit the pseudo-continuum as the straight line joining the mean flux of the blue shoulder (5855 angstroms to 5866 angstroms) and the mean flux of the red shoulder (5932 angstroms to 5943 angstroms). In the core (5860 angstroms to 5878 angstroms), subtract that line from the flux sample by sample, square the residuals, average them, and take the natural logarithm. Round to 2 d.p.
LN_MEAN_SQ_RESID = 5.40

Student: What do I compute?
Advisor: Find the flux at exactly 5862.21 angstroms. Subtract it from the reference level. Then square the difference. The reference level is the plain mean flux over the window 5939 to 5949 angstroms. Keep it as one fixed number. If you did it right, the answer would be 0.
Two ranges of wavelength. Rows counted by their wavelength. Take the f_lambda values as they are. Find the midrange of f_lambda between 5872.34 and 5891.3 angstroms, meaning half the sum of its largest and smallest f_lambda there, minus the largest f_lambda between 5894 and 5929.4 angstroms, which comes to -26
